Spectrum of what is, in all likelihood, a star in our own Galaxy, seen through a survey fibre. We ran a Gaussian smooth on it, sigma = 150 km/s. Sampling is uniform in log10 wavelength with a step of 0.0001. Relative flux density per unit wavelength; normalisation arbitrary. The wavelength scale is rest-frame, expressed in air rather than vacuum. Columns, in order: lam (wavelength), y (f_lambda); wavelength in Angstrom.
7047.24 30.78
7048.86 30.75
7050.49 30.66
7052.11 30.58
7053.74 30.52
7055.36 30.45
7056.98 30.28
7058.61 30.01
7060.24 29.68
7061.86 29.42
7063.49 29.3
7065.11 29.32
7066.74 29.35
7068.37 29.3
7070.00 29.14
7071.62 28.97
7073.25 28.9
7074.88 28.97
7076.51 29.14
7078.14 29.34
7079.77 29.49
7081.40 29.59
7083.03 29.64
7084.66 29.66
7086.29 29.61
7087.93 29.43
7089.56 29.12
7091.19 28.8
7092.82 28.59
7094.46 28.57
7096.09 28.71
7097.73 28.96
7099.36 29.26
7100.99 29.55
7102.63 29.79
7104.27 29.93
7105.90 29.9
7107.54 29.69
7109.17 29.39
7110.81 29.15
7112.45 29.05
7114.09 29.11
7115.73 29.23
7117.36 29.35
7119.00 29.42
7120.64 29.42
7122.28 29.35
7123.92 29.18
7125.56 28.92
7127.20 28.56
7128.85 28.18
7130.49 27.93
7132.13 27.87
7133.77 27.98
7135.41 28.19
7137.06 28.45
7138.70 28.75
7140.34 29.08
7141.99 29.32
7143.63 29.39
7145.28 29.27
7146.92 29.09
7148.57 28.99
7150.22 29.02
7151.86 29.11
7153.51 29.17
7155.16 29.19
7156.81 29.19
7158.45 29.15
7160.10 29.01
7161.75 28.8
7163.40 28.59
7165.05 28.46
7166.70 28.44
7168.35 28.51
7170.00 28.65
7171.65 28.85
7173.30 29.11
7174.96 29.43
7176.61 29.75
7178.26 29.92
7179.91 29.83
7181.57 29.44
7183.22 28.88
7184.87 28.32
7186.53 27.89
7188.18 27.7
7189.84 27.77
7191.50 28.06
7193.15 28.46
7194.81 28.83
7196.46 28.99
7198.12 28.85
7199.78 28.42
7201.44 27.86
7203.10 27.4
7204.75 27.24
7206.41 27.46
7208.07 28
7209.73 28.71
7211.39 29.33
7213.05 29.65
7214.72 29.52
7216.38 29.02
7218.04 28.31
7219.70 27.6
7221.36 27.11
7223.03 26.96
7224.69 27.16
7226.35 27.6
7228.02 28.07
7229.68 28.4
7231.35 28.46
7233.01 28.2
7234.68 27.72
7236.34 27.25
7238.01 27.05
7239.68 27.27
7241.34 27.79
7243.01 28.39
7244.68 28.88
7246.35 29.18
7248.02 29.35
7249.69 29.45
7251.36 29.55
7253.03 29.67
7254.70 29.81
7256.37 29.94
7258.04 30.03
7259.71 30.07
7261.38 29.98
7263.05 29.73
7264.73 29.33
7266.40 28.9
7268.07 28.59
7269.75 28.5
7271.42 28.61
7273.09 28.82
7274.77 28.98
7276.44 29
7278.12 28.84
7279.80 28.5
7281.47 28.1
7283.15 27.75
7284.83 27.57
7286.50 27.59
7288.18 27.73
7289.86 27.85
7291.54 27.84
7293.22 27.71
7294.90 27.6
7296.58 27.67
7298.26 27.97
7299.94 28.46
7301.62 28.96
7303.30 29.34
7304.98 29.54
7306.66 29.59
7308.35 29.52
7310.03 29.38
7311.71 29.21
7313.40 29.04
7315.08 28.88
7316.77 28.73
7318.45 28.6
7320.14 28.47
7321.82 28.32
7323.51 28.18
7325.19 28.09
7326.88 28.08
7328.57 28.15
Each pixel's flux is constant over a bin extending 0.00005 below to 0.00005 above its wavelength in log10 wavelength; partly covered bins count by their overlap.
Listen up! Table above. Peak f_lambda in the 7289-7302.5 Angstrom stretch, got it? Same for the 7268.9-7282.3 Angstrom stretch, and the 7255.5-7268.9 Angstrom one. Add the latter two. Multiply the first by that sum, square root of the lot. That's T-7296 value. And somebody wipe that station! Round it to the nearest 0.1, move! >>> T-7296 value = 41.4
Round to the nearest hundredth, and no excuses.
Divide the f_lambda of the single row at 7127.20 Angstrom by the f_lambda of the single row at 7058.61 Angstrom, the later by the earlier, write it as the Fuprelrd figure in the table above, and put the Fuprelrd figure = 0.95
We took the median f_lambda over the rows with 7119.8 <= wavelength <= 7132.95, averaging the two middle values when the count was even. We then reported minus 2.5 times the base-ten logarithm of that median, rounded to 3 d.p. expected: -3.646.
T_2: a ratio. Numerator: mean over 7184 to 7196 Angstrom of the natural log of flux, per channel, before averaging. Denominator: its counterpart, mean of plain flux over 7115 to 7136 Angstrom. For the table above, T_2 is 0.116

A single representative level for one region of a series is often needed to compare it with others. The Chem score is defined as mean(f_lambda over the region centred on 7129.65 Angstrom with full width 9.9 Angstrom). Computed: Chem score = 28.2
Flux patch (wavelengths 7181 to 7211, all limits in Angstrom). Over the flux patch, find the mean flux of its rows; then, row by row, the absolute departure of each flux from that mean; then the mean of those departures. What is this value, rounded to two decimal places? 0.53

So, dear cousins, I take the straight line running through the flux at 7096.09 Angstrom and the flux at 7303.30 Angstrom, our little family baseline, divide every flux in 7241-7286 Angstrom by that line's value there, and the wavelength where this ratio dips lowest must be 7284.83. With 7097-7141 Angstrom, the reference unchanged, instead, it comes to 7132.13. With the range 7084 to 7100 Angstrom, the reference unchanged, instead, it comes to 7094.46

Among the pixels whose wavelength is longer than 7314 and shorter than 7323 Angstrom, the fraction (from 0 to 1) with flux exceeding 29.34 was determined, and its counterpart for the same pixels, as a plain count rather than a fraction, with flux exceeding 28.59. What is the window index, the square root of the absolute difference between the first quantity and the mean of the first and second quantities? 1.22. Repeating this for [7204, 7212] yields 1.00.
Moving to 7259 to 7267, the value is 1.48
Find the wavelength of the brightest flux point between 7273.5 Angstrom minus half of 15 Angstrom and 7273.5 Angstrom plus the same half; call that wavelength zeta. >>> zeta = 7276.44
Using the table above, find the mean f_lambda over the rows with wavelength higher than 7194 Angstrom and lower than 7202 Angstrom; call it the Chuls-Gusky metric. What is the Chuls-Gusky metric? 28.6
